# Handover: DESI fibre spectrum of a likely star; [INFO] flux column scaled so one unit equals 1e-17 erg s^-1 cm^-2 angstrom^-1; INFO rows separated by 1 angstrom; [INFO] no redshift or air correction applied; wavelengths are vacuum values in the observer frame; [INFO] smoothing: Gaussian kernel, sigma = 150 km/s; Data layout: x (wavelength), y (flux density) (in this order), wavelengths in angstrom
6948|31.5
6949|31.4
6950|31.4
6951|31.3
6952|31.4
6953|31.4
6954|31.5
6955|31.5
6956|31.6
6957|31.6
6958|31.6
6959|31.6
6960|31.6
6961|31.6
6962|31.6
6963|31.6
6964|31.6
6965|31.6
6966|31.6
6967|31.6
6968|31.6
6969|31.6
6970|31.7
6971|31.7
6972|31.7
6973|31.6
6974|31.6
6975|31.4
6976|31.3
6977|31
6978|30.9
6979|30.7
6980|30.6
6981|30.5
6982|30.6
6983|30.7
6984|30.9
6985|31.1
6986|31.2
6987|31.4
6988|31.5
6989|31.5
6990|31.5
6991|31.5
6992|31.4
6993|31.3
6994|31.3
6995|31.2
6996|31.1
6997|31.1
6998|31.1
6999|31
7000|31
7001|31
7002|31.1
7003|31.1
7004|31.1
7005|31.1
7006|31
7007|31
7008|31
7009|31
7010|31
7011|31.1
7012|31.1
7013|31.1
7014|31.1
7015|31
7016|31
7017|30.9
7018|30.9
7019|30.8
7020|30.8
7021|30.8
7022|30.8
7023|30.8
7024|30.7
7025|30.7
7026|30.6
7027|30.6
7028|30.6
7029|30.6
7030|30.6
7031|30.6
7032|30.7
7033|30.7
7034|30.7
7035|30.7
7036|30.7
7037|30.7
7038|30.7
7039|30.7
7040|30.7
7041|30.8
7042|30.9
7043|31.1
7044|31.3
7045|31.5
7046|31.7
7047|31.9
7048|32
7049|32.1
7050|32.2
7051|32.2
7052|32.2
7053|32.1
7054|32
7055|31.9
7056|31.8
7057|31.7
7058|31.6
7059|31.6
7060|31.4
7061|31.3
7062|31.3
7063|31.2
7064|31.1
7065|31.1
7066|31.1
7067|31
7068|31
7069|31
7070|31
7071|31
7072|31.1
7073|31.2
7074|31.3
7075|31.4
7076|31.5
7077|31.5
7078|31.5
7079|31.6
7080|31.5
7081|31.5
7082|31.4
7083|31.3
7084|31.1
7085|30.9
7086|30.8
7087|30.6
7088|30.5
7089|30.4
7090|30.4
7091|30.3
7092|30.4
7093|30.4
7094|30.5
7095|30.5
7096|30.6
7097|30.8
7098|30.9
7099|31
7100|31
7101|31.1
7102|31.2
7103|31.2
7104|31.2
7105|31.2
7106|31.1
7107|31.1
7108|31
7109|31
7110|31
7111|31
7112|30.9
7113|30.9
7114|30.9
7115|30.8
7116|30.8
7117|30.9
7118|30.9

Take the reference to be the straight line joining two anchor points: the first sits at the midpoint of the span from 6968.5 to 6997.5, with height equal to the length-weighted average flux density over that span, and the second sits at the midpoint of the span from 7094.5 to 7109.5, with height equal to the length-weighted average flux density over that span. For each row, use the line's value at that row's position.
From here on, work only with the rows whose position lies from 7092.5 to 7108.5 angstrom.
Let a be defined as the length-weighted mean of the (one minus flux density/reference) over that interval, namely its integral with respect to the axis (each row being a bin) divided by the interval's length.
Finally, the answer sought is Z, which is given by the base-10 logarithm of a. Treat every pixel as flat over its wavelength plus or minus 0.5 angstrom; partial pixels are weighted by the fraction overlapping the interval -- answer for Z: -2.64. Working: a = 0.002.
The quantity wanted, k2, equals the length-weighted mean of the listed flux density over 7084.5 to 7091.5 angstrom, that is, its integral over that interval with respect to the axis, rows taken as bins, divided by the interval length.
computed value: 30.6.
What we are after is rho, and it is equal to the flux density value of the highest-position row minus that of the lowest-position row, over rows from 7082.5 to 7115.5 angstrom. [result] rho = -0.5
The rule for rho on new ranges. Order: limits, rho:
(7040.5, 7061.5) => 0.5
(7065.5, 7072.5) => 0.0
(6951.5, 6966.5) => 0.2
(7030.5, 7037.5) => 0.1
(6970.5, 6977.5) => -0.7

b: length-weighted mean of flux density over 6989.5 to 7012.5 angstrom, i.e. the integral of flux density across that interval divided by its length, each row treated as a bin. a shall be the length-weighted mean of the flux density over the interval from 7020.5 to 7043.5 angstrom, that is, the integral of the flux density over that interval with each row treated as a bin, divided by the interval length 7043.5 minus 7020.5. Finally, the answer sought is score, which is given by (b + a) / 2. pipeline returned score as 30.9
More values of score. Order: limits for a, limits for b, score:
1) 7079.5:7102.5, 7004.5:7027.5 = 30.9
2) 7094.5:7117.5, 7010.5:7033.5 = 30.9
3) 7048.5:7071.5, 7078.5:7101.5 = 31.2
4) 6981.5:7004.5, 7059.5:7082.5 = 31.2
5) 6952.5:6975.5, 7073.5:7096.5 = 31.3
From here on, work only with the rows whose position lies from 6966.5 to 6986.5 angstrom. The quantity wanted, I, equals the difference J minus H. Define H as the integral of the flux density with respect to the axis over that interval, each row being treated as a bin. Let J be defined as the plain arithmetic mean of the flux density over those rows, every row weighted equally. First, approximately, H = 624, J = 31.2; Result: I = -593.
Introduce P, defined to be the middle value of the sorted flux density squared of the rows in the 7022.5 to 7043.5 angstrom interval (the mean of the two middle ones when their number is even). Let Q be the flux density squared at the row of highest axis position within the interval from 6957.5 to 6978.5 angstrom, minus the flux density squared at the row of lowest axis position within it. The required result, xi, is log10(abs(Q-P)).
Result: 2.99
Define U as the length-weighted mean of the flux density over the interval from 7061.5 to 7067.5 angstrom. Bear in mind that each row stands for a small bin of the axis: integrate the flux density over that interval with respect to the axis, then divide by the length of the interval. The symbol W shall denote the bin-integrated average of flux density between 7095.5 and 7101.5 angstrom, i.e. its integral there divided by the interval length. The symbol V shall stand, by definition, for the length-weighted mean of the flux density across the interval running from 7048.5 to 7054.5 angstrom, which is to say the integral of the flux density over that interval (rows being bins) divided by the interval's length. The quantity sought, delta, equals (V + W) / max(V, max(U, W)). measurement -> 1.96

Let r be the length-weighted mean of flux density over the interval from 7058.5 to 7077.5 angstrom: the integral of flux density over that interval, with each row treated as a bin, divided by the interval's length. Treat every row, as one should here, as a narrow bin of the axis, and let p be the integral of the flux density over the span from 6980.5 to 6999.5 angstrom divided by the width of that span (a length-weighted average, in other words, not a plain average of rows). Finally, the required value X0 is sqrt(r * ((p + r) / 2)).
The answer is 31.2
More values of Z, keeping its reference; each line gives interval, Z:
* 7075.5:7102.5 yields -2.56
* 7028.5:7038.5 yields -1.83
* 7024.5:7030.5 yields -1.77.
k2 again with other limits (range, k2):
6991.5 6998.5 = 31.2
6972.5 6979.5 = 31.2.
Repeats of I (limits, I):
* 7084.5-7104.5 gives -584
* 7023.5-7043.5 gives -583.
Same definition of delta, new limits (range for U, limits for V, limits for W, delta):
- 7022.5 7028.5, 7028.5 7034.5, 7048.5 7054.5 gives 1.95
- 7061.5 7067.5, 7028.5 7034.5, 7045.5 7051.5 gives 1.96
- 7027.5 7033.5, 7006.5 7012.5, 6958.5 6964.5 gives 1.98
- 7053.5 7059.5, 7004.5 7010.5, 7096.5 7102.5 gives 1.95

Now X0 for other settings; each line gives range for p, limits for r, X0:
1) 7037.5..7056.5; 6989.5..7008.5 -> 31.3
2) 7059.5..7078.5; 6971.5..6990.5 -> 31.2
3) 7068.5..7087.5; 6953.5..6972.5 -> 31.5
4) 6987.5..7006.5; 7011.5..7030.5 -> 30.9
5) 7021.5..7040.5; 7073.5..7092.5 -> 31.0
